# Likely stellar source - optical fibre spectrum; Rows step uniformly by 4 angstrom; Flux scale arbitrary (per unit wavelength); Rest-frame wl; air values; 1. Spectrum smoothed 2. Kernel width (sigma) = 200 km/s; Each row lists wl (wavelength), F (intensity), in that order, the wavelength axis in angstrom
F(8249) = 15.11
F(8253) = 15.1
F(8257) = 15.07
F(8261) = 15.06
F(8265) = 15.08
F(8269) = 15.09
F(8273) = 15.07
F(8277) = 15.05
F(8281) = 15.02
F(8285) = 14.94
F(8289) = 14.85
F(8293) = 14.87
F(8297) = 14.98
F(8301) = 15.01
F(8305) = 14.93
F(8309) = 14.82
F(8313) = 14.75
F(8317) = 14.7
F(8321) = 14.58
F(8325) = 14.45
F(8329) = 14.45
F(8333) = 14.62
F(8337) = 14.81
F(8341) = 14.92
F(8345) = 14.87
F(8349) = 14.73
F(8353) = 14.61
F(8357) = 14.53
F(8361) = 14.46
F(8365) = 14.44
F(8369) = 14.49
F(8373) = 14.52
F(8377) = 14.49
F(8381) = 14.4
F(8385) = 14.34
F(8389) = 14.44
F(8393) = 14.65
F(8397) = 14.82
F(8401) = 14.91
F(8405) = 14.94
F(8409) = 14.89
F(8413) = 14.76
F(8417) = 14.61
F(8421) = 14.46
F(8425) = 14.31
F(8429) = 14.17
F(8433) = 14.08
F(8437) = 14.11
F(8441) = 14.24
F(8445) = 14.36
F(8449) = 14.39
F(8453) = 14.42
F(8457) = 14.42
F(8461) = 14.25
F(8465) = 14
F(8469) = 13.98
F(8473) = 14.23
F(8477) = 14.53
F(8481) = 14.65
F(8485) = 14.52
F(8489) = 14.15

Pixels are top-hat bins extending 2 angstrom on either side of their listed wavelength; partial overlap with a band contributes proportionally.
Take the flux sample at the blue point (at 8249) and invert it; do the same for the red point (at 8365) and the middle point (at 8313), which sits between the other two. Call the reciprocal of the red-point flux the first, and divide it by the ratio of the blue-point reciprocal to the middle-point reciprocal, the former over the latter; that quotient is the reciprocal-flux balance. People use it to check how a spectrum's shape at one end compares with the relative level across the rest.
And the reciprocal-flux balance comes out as 0.0709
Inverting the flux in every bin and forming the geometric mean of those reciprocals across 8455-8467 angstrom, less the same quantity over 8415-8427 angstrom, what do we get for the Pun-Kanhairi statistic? 0.0012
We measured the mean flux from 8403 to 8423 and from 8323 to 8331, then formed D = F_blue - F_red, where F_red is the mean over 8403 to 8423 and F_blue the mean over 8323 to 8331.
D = -0.28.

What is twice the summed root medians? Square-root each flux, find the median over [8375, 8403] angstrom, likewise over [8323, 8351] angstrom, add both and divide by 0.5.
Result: 15.3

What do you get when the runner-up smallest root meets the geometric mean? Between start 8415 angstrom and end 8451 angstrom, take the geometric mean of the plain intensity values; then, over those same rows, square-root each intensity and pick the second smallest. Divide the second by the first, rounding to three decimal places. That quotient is 0.263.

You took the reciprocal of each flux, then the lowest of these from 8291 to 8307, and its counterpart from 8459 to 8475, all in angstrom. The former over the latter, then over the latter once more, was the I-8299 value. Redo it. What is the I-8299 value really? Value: 13.5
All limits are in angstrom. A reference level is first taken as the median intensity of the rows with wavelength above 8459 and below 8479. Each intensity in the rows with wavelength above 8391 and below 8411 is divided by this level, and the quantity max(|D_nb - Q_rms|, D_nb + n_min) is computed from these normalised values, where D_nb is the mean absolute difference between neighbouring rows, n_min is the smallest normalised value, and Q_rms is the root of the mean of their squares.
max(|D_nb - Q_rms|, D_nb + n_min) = 1.04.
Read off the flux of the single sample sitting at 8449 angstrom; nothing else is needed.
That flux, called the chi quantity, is 14.39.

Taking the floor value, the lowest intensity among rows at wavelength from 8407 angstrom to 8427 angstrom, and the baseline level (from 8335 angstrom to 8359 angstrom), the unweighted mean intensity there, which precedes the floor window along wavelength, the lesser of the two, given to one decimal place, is 14.3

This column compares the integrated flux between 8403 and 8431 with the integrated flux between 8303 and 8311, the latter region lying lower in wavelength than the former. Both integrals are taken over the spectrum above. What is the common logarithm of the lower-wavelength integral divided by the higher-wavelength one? -0.54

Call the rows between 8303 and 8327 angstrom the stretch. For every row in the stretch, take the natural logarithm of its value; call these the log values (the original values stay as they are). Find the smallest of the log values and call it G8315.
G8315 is 2.671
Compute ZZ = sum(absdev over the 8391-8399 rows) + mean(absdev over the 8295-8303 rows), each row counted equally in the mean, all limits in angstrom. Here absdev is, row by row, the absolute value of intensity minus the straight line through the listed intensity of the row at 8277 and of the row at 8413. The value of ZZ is 0.20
